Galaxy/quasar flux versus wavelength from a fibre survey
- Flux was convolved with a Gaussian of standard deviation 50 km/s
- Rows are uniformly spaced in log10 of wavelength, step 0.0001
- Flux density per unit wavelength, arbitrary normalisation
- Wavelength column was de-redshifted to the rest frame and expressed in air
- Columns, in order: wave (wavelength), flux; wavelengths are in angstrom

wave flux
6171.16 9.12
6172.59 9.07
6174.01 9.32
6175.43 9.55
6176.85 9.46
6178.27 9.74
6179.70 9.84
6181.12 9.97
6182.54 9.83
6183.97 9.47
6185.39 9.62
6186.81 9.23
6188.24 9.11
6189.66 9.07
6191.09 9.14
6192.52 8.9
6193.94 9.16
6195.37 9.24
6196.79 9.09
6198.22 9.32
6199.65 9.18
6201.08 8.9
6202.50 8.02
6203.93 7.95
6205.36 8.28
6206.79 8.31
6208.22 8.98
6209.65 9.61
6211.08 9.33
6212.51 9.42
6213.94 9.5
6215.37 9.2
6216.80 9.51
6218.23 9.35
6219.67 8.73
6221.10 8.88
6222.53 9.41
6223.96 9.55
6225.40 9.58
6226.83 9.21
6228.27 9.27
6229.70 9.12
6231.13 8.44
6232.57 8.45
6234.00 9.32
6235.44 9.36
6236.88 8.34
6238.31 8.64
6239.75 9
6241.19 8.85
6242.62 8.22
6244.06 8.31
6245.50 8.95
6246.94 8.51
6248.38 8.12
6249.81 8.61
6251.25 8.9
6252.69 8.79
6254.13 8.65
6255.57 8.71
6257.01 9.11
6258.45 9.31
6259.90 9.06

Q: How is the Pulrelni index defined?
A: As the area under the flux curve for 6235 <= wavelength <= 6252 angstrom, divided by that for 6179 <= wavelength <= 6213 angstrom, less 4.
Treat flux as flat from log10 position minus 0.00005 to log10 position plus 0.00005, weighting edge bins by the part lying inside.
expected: -3.5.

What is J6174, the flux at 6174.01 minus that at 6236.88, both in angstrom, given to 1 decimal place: 1.0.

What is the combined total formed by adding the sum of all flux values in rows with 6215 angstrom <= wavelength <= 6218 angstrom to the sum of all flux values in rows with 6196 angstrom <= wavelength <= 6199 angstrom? 37.1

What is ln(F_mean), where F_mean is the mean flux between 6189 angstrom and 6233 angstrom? 2.20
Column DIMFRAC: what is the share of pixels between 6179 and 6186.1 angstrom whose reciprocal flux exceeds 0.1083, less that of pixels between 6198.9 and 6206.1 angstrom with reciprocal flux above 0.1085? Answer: -1.0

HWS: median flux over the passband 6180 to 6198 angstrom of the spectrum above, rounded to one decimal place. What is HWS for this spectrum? 9.2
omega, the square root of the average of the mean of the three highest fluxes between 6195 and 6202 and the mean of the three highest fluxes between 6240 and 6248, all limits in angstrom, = 3.00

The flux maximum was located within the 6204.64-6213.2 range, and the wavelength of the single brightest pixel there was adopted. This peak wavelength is 6209.65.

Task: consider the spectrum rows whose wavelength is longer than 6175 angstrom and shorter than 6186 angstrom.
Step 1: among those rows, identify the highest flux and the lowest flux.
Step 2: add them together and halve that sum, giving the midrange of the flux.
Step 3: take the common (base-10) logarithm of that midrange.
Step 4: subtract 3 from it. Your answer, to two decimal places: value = -2.01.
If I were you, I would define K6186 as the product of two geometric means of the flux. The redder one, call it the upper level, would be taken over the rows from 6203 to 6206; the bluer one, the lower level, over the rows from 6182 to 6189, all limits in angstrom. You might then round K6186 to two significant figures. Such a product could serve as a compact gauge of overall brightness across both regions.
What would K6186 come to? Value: 77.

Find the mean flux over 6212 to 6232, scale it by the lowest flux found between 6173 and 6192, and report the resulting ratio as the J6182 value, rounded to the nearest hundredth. 1.02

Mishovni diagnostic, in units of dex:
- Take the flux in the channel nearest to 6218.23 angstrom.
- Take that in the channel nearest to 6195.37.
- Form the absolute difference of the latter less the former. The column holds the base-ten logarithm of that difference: -0.96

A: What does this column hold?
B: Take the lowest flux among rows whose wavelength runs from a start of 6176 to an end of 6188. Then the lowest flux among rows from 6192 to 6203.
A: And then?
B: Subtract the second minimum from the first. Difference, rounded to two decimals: 1.21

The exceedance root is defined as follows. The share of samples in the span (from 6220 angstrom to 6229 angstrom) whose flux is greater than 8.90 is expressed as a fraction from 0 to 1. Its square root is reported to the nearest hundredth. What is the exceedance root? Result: 0.91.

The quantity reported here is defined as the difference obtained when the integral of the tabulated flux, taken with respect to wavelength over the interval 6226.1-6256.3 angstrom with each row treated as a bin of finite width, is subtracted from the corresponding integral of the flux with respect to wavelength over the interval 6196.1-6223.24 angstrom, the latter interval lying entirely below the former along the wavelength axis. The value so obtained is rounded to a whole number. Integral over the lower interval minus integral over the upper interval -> -20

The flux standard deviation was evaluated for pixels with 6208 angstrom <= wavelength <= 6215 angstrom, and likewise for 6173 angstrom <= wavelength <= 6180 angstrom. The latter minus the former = -0.03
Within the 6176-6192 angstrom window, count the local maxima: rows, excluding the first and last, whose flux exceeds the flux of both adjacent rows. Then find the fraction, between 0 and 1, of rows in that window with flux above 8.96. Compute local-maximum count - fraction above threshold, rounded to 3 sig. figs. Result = 1.00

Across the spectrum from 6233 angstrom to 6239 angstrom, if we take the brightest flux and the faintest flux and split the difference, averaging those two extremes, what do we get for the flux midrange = 8.85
